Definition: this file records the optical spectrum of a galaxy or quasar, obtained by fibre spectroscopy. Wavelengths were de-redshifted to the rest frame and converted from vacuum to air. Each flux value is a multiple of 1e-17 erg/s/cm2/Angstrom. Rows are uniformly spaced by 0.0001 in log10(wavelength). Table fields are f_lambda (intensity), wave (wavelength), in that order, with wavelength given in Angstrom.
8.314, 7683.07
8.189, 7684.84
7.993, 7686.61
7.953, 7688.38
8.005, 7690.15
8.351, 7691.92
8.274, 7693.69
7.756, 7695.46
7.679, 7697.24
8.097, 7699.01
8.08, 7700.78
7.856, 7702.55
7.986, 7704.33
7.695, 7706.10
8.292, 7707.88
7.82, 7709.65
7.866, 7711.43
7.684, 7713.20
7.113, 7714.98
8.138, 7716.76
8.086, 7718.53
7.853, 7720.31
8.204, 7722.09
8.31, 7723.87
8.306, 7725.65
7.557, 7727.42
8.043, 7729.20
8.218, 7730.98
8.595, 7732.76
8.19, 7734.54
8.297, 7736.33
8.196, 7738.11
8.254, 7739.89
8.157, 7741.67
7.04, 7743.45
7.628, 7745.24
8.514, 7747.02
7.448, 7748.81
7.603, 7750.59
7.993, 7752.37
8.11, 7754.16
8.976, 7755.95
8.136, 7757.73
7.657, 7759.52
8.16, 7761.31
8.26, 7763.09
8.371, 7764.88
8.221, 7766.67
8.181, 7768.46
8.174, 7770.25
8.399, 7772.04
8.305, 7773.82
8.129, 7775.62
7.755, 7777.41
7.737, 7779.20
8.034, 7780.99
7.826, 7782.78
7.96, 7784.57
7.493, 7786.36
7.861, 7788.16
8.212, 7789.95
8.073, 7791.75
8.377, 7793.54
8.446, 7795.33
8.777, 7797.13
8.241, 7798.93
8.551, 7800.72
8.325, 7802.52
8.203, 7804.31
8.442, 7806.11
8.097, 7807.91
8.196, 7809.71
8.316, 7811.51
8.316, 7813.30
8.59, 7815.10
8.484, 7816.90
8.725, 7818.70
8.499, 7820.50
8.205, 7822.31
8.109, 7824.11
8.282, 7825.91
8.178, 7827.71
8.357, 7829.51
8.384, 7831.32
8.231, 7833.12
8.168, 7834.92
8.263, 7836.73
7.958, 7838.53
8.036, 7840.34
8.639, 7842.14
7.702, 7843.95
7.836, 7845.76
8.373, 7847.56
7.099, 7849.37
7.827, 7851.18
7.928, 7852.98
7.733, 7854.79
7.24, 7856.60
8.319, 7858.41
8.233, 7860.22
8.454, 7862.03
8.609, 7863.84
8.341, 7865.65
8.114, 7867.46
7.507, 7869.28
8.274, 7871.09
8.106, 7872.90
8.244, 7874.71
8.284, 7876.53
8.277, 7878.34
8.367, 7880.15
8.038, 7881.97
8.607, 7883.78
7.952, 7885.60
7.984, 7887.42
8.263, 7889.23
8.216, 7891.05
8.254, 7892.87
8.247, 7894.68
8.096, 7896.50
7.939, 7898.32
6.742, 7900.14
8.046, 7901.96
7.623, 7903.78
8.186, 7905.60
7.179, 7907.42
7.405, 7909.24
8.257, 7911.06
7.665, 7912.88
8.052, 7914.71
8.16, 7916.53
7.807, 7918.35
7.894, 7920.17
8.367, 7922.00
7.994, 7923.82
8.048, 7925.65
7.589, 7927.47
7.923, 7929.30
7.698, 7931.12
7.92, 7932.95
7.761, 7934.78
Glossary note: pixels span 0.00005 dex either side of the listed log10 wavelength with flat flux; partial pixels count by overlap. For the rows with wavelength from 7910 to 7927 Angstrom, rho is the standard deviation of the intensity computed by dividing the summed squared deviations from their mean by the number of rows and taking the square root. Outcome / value 0.21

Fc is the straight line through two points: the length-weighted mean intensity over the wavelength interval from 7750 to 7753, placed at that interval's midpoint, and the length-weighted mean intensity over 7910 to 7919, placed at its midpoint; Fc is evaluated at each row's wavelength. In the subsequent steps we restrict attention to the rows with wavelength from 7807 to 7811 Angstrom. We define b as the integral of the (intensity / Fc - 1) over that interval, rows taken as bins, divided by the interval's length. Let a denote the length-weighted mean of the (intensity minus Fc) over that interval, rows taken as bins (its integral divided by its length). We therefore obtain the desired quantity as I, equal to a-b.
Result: 0.25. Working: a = 0.29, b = 0.037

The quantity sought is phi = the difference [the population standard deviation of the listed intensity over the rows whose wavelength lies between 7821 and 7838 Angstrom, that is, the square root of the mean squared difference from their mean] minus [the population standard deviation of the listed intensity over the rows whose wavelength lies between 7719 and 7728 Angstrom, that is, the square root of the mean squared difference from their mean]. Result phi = -0.2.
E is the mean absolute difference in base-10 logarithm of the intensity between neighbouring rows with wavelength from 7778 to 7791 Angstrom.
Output 0.017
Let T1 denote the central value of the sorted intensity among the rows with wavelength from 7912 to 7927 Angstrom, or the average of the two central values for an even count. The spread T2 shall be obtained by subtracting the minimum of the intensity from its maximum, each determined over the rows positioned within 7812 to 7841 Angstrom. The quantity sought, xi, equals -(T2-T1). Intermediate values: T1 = 8.02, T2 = 0.77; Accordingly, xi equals 7.3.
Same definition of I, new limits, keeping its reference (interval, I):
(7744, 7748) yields 0.14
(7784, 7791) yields 0.03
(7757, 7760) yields 0.08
